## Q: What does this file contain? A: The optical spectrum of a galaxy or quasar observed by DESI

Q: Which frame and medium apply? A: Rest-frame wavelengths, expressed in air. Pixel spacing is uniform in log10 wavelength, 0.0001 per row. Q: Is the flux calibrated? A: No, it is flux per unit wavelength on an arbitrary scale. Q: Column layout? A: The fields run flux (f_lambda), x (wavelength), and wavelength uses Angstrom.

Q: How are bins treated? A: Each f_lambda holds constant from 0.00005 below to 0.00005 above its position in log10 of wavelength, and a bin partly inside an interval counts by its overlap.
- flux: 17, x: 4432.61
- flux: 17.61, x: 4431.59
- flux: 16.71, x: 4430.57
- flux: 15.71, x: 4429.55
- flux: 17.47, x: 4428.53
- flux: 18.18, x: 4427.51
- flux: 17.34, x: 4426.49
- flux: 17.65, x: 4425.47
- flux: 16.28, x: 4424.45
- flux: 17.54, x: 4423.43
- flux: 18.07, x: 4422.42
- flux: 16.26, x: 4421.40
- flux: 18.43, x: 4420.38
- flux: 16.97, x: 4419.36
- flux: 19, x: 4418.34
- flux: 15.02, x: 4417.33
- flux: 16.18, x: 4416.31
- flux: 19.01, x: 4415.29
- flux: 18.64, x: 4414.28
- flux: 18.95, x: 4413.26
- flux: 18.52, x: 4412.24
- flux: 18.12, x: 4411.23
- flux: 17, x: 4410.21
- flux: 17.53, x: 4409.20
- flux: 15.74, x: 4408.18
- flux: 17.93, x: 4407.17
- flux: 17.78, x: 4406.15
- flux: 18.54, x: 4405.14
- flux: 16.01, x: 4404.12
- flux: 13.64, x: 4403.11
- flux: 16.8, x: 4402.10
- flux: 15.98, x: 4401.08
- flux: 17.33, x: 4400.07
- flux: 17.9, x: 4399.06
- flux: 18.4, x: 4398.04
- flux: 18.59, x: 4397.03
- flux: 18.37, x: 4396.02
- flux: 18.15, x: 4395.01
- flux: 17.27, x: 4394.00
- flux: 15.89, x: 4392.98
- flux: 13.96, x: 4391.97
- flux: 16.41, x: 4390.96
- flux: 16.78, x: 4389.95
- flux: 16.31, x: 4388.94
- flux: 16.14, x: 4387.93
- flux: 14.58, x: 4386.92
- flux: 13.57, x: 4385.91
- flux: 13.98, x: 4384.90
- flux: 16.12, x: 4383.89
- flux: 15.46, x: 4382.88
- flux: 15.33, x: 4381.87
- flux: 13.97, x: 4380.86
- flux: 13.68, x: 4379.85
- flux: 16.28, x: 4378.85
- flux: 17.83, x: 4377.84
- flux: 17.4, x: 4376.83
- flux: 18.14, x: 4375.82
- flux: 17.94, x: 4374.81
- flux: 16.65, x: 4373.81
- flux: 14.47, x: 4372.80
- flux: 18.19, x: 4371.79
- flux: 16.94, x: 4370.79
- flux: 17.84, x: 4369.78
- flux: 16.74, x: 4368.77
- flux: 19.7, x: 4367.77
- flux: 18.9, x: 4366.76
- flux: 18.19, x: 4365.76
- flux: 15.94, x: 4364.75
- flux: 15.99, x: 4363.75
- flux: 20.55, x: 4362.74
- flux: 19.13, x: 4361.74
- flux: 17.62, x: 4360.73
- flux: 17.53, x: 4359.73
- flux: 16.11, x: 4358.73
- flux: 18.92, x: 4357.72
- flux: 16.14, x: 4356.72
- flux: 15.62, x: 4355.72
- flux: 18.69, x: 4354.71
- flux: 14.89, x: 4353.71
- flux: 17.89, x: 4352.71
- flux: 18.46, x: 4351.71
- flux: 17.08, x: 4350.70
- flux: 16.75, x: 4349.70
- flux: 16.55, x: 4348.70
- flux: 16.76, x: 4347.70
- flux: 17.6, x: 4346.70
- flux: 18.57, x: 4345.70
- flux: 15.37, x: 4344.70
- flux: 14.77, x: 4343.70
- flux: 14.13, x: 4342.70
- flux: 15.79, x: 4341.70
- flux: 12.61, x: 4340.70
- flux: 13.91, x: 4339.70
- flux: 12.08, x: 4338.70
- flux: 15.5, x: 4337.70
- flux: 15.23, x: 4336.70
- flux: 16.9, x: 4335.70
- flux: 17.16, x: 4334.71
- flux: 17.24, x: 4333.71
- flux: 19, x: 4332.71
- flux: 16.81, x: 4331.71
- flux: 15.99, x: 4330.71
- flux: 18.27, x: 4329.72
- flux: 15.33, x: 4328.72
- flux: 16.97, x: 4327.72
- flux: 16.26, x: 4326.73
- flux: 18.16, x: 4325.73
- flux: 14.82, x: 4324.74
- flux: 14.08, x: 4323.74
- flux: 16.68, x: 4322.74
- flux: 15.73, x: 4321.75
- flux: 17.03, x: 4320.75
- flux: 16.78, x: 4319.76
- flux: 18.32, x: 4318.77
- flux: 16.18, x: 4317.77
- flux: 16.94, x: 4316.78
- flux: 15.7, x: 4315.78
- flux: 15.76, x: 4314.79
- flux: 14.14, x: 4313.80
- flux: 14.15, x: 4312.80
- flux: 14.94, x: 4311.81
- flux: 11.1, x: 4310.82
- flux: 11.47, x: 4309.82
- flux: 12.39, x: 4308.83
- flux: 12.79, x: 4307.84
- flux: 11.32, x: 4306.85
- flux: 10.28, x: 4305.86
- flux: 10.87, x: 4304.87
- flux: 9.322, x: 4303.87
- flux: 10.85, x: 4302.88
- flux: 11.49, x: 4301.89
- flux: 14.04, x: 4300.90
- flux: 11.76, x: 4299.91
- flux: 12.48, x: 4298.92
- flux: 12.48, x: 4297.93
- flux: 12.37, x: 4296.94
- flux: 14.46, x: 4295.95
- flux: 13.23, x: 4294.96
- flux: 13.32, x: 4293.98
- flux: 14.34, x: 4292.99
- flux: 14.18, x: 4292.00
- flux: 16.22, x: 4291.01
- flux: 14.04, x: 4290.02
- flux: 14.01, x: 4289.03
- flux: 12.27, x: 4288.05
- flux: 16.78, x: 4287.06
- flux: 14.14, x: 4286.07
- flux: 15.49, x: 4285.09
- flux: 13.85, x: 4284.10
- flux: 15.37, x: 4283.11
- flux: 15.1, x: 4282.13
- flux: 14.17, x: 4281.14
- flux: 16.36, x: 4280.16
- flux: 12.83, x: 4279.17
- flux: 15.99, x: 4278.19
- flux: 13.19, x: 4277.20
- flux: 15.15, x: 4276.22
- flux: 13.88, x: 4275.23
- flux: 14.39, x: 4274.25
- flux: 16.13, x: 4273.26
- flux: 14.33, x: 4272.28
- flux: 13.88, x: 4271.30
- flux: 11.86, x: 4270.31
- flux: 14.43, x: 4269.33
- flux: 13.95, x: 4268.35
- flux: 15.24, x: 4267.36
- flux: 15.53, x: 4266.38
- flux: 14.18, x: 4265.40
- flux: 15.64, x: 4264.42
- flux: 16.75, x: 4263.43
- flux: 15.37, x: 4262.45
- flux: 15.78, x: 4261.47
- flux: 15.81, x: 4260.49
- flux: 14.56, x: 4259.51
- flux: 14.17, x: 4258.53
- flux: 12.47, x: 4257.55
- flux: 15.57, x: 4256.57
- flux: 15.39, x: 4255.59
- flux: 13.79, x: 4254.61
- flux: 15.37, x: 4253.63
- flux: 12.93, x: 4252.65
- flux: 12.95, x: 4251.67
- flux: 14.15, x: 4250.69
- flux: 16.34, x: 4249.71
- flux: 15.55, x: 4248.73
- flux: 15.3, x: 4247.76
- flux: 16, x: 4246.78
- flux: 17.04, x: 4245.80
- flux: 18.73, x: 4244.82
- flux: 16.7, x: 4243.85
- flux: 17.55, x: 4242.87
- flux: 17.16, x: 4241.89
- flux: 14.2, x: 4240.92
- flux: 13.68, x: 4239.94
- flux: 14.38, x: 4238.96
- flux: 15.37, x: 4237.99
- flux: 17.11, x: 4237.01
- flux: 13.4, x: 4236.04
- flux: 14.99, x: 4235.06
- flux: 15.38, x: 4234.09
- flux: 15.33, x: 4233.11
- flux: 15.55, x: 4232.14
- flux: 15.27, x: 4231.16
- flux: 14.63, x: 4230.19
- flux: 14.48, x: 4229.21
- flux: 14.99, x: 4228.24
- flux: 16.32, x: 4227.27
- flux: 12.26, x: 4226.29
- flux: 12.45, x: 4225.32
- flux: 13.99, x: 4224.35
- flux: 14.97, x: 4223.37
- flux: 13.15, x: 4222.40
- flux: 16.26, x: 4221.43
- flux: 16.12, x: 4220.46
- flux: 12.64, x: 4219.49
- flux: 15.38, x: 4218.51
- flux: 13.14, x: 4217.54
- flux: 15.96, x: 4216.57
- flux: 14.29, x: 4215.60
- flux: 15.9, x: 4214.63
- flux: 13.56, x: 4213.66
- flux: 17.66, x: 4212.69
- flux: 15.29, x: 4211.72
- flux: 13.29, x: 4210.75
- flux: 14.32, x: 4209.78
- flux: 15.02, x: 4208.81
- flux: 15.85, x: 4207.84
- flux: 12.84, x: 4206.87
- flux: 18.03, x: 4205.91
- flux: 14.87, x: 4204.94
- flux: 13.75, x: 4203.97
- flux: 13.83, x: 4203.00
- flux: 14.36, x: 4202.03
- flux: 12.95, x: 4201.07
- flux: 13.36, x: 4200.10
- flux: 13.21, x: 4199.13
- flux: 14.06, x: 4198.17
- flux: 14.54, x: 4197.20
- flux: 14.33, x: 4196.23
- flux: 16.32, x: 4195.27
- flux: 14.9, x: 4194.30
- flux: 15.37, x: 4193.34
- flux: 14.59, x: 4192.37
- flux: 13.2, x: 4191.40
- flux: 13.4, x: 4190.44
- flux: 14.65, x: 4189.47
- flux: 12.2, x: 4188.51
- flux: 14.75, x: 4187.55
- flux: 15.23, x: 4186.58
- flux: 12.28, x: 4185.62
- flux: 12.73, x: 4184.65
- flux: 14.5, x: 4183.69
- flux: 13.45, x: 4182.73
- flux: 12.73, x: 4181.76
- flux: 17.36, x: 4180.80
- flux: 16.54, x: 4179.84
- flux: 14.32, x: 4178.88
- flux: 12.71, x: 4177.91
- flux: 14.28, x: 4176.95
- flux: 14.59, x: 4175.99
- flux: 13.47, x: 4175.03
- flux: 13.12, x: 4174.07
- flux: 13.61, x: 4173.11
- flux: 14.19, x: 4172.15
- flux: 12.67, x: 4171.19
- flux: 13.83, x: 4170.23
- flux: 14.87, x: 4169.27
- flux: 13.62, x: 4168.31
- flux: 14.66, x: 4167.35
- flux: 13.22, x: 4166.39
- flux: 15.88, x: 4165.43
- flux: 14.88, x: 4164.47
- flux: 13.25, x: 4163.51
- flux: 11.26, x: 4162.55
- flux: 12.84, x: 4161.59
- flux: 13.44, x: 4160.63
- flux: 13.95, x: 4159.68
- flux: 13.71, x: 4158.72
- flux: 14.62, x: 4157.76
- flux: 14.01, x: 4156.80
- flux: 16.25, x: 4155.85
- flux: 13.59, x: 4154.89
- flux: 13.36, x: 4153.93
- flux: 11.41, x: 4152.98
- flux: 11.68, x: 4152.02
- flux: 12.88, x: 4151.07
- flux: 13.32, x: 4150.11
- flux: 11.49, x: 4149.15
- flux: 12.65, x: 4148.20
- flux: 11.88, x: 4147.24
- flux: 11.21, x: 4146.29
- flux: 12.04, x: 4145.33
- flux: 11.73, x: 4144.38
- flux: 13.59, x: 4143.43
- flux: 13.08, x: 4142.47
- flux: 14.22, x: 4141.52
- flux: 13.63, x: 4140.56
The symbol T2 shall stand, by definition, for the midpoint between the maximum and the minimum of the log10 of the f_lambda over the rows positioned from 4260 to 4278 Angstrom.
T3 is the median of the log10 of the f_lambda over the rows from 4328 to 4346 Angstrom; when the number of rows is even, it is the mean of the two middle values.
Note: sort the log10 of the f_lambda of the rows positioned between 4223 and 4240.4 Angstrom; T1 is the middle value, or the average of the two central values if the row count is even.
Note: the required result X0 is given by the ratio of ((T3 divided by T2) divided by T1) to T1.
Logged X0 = 0.75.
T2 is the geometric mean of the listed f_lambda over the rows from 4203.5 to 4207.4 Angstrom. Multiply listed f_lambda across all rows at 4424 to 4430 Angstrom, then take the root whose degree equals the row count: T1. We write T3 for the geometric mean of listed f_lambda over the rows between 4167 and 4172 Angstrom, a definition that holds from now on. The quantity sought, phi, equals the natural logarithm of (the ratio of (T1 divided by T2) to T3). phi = -2.49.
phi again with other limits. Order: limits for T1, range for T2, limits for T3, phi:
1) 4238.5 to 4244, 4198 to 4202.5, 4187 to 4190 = -2.49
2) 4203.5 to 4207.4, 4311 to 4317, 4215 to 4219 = -2.72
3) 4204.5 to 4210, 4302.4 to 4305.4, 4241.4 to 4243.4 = -2.47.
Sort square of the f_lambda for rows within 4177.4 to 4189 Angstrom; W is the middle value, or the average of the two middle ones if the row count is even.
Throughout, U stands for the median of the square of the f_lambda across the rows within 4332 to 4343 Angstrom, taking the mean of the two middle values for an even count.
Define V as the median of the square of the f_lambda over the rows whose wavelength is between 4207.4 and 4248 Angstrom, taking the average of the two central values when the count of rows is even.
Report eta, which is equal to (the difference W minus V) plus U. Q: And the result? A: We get 200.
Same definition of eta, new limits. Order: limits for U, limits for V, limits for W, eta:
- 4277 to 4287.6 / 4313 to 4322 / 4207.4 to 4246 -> 196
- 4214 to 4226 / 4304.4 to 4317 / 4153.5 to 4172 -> 239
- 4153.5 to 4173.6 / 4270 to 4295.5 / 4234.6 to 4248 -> 233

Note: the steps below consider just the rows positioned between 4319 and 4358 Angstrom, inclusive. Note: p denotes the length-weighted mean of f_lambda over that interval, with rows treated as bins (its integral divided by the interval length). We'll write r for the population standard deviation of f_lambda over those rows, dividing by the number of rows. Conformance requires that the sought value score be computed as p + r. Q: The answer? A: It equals 18.0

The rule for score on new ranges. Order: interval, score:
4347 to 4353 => 17.9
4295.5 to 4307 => 13.2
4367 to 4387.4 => 18.0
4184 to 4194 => 15.0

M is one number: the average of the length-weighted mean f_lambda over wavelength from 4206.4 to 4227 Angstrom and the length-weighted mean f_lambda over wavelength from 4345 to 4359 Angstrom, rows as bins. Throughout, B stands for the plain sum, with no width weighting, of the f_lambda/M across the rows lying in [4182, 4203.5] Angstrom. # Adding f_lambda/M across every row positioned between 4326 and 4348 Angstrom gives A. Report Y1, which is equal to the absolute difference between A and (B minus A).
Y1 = 25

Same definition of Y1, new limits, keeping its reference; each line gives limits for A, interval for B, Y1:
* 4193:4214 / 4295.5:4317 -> 23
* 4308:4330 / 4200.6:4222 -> 23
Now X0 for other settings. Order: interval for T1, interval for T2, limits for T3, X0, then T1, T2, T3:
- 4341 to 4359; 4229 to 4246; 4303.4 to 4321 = 0.64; 1.22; 1.20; 1.15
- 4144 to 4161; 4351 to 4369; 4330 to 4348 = 0.77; 1.12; 1.24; 1.20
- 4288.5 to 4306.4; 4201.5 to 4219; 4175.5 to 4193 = 0.79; 1.11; 1.18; 1.16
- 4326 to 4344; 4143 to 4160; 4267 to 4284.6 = 0.71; 1.20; 1.13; 1.16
